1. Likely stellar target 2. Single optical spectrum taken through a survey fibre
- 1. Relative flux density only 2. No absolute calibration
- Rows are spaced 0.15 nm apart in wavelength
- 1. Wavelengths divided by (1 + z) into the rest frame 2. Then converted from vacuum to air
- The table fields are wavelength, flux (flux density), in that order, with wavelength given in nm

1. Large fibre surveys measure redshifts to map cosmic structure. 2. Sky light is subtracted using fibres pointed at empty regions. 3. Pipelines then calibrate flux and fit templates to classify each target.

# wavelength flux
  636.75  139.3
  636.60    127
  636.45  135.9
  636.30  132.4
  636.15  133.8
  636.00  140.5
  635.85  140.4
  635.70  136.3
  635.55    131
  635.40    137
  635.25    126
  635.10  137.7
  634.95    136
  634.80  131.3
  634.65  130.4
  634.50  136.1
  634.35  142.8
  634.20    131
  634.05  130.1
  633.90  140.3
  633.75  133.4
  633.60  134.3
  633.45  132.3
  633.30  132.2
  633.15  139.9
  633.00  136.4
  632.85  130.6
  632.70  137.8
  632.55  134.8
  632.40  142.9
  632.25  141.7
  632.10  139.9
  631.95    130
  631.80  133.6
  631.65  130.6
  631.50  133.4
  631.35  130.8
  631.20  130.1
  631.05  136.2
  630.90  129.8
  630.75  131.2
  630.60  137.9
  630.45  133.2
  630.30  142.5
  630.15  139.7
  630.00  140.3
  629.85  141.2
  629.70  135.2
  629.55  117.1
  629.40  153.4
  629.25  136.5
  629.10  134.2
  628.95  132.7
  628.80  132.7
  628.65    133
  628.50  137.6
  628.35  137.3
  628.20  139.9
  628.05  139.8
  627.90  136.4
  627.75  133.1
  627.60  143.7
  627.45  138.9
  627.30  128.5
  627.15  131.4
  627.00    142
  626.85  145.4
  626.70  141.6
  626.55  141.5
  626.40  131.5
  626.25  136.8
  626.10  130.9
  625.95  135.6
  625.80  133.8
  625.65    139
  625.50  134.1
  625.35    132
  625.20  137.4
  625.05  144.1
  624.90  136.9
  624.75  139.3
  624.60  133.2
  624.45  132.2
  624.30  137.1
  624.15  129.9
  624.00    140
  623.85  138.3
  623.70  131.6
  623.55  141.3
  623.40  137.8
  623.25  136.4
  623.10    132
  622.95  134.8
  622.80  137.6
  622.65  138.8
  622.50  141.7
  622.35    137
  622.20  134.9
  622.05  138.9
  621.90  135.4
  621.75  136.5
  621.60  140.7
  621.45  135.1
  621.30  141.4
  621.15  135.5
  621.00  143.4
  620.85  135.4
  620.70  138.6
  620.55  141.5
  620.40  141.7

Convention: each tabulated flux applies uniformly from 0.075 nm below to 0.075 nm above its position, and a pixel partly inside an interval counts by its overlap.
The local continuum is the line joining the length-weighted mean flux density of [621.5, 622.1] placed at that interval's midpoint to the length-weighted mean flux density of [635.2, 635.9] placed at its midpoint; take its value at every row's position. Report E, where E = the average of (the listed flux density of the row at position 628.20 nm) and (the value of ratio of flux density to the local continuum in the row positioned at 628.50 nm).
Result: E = 70.5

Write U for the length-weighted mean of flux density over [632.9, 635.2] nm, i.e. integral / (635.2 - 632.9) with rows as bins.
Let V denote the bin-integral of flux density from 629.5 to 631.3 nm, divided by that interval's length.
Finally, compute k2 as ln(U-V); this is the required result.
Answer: -2.5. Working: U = 135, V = 134.7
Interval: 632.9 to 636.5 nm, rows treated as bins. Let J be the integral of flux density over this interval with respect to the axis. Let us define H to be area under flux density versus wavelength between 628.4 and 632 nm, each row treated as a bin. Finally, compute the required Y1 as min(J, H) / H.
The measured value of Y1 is 1.000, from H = 485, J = 485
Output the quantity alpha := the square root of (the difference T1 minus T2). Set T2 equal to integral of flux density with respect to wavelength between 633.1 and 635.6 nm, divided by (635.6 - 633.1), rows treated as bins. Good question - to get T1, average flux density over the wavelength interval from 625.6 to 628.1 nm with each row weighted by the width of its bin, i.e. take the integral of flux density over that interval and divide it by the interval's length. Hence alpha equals 1.68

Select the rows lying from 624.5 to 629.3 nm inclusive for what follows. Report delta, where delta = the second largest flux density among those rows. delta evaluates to 144.1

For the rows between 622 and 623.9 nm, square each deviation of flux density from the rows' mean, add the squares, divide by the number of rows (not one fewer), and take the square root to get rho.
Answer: 3.0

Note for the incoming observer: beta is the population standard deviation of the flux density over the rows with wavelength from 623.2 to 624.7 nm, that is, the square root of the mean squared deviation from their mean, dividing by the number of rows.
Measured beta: 3.6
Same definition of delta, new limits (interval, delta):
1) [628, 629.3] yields 139.8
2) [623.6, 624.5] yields 138.3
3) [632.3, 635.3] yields 142.8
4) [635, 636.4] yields 140.4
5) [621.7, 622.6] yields 138.9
